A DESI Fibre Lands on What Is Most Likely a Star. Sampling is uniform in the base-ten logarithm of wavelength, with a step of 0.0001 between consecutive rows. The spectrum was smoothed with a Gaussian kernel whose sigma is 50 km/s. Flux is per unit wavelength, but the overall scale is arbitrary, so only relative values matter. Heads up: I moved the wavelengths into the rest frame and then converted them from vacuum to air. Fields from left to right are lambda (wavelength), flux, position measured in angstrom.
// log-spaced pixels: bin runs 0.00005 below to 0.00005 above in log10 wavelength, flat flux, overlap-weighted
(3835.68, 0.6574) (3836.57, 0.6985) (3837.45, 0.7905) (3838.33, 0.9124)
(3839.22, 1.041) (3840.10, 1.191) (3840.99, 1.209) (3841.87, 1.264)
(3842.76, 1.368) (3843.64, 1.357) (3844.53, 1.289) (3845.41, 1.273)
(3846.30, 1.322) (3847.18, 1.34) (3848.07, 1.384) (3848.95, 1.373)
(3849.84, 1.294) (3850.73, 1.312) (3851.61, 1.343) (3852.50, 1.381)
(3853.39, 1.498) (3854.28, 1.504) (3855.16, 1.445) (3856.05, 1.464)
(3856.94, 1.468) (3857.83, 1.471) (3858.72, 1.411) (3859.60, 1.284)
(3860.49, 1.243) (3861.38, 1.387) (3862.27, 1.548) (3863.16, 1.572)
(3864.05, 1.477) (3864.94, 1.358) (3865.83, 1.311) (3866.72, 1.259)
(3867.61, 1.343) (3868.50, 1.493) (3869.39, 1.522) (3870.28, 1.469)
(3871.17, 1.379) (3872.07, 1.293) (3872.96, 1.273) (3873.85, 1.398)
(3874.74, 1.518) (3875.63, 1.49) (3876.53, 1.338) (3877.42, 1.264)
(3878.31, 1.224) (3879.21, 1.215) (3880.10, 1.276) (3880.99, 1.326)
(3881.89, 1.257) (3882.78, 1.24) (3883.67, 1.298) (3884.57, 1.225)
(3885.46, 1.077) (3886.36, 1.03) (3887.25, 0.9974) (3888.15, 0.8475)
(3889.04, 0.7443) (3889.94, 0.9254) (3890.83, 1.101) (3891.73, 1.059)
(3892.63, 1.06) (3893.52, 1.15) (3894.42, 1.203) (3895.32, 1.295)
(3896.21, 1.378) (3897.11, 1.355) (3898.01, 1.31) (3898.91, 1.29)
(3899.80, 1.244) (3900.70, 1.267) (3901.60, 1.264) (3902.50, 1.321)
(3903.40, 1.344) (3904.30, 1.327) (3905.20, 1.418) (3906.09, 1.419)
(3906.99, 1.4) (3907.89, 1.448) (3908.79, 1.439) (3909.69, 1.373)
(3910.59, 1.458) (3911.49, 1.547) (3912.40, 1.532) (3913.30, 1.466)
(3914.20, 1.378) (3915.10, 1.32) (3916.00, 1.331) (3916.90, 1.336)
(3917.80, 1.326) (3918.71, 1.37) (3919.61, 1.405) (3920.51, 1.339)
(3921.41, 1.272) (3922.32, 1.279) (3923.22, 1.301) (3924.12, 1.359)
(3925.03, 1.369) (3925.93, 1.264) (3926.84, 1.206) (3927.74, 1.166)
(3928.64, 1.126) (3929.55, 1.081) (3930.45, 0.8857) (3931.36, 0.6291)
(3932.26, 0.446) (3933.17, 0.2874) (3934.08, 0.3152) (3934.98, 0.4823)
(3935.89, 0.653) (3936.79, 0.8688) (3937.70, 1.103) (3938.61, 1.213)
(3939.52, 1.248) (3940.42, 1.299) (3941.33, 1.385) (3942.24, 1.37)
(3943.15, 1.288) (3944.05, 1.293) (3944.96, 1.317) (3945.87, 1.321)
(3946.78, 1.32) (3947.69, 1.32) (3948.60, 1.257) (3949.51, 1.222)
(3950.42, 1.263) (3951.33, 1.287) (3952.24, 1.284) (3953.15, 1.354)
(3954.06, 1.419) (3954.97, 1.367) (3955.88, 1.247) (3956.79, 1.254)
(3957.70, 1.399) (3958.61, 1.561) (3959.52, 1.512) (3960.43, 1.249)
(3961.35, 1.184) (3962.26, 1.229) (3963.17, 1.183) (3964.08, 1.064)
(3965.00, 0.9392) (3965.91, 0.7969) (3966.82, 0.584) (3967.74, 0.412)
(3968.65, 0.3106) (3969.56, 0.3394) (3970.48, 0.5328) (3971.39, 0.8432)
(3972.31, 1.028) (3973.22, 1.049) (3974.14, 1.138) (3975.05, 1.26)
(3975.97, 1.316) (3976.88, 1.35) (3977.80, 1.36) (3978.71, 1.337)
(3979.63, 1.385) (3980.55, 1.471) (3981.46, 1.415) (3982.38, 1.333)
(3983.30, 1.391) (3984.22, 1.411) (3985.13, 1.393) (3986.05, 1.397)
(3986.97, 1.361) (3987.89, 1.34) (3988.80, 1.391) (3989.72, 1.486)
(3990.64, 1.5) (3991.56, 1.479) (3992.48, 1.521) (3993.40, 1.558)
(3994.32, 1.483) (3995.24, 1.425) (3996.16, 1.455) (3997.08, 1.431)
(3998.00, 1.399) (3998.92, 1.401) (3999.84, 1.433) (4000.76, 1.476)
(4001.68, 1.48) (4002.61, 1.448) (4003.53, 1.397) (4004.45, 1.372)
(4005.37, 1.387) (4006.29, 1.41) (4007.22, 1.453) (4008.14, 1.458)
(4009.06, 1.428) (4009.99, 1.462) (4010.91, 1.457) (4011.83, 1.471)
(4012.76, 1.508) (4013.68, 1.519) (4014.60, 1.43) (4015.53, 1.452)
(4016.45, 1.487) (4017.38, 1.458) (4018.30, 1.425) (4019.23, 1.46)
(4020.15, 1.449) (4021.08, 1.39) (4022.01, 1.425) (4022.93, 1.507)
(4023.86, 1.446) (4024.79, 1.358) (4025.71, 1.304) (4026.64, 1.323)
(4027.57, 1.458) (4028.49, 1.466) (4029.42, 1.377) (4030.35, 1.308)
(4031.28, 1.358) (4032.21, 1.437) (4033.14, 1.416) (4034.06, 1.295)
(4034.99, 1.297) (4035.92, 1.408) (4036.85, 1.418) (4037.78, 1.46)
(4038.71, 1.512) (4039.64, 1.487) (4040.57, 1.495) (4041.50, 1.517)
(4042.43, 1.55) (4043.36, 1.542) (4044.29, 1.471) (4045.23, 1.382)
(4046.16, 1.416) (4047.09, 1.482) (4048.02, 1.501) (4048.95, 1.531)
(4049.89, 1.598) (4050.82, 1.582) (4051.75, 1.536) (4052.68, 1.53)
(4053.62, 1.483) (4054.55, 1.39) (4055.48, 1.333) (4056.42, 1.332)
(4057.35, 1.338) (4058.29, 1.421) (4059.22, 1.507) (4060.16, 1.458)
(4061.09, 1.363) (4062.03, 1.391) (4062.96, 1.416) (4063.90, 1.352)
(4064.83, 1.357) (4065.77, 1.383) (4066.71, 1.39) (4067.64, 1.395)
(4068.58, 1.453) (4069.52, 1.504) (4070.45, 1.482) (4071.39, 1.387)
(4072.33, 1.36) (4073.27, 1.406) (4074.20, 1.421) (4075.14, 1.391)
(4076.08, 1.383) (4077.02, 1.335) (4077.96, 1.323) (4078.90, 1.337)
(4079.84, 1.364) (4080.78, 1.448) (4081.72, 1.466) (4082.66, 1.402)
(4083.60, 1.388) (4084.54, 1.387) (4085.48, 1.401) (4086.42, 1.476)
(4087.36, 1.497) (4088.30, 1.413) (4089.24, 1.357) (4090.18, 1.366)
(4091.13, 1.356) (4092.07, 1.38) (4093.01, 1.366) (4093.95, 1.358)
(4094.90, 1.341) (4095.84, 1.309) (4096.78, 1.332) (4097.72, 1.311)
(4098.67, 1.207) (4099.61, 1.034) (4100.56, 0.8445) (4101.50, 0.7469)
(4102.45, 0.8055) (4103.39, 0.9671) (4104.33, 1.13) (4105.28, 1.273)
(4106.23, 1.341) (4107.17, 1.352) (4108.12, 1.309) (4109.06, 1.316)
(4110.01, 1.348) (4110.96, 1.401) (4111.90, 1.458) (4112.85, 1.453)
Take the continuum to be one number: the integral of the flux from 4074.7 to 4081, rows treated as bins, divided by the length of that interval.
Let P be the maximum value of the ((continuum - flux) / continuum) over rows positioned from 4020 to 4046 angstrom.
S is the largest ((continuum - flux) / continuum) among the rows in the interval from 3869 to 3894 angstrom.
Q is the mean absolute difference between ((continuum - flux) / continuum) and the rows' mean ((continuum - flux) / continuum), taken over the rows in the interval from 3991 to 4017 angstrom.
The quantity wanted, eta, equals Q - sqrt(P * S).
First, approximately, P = 0.05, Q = 0.0248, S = 0.45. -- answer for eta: -0.13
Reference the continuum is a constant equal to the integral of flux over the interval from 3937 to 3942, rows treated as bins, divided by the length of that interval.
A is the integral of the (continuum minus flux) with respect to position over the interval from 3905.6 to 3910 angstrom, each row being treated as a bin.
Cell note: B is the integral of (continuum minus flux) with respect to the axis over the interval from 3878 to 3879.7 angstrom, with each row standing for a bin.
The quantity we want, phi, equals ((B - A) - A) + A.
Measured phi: 0.8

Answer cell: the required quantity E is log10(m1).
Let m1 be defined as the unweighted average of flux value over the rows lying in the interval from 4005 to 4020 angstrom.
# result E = 0.163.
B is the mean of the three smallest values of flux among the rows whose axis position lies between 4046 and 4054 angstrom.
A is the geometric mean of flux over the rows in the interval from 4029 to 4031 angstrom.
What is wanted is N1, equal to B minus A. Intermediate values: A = 1.34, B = 1.5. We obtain 0.12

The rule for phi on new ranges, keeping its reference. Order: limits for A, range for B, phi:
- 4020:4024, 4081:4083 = 0.4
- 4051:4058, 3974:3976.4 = 1.3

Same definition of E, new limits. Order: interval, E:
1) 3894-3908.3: 0.124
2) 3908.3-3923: 0.142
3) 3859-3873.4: 0.142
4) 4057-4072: 0.150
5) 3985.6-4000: 0.159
